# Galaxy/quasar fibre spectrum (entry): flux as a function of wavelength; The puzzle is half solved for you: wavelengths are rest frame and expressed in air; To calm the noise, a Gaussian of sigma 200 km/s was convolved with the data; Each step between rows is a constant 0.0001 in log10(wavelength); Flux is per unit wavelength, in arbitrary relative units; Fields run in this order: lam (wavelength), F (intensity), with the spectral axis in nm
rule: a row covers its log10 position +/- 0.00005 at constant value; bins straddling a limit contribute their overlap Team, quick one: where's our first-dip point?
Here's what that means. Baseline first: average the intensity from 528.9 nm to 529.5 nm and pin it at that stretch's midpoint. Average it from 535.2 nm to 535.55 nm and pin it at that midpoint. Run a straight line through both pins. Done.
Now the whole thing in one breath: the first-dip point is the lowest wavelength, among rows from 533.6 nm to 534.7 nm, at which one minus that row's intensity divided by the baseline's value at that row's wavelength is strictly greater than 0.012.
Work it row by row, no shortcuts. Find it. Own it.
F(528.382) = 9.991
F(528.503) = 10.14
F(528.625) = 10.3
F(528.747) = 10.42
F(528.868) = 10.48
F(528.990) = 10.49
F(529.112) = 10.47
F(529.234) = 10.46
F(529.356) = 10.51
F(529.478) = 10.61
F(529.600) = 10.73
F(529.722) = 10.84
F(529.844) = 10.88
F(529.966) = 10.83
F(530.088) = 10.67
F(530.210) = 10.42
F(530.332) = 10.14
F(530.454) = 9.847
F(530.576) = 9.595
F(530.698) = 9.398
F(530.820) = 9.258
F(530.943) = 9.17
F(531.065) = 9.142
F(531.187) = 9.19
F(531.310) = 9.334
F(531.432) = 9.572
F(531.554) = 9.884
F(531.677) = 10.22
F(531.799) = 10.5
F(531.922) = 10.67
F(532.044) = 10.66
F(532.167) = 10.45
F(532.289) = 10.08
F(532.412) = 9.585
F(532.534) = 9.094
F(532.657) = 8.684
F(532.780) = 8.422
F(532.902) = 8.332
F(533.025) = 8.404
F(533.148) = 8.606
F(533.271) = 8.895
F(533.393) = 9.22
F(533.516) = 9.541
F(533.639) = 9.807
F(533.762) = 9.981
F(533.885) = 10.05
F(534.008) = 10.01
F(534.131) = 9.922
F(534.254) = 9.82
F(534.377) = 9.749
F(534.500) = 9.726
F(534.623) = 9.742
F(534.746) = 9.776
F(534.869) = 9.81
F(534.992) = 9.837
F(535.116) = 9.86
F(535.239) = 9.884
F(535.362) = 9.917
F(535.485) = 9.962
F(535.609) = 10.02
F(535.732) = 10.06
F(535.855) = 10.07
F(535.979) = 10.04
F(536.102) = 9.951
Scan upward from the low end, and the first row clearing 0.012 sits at 533.639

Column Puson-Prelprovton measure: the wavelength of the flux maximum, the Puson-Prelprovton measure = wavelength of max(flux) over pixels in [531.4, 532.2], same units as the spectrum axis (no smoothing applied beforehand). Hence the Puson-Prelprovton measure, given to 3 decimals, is 531.922 nm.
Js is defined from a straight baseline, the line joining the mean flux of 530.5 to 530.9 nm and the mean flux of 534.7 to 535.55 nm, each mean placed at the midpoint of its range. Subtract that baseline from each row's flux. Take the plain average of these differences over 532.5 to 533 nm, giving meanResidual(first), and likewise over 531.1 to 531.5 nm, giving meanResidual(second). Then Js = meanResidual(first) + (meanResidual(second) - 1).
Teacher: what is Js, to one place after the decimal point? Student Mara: -2.1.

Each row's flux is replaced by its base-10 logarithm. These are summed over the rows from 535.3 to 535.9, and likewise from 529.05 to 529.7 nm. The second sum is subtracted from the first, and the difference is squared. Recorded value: 0.013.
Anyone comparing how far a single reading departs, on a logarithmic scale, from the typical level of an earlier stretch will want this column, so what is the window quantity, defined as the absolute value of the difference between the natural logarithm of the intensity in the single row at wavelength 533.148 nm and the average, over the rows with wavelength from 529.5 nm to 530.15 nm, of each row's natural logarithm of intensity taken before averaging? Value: 0.23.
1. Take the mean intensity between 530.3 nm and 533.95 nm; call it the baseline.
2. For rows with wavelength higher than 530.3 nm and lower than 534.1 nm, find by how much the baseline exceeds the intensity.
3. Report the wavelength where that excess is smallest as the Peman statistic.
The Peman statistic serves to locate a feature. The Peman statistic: 531.922 nm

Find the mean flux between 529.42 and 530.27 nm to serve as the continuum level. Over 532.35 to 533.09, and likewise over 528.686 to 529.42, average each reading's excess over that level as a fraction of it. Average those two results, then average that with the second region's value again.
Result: -0.062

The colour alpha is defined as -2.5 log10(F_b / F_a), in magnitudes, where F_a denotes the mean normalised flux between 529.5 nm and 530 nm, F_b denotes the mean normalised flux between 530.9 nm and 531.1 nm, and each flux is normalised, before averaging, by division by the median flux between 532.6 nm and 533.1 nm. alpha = 0.18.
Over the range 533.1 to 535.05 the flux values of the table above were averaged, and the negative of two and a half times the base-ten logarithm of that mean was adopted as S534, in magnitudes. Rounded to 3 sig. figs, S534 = -2.46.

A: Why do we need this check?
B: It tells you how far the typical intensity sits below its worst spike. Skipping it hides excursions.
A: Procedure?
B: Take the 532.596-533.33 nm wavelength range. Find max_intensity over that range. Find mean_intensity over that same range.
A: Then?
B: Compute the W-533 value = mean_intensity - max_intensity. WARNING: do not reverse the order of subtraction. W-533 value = -0.34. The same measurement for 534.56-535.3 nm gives -0.07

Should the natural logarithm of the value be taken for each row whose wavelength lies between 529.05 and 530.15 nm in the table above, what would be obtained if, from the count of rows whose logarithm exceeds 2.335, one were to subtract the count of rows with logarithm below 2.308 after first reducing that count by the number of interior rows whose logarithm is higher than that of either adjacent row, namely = 10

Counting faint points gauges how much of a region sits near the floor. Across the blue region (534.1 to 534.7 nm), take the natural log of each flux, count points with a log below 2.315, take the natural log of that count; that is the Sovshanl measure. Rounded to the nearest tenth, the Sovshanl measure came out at 1.6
